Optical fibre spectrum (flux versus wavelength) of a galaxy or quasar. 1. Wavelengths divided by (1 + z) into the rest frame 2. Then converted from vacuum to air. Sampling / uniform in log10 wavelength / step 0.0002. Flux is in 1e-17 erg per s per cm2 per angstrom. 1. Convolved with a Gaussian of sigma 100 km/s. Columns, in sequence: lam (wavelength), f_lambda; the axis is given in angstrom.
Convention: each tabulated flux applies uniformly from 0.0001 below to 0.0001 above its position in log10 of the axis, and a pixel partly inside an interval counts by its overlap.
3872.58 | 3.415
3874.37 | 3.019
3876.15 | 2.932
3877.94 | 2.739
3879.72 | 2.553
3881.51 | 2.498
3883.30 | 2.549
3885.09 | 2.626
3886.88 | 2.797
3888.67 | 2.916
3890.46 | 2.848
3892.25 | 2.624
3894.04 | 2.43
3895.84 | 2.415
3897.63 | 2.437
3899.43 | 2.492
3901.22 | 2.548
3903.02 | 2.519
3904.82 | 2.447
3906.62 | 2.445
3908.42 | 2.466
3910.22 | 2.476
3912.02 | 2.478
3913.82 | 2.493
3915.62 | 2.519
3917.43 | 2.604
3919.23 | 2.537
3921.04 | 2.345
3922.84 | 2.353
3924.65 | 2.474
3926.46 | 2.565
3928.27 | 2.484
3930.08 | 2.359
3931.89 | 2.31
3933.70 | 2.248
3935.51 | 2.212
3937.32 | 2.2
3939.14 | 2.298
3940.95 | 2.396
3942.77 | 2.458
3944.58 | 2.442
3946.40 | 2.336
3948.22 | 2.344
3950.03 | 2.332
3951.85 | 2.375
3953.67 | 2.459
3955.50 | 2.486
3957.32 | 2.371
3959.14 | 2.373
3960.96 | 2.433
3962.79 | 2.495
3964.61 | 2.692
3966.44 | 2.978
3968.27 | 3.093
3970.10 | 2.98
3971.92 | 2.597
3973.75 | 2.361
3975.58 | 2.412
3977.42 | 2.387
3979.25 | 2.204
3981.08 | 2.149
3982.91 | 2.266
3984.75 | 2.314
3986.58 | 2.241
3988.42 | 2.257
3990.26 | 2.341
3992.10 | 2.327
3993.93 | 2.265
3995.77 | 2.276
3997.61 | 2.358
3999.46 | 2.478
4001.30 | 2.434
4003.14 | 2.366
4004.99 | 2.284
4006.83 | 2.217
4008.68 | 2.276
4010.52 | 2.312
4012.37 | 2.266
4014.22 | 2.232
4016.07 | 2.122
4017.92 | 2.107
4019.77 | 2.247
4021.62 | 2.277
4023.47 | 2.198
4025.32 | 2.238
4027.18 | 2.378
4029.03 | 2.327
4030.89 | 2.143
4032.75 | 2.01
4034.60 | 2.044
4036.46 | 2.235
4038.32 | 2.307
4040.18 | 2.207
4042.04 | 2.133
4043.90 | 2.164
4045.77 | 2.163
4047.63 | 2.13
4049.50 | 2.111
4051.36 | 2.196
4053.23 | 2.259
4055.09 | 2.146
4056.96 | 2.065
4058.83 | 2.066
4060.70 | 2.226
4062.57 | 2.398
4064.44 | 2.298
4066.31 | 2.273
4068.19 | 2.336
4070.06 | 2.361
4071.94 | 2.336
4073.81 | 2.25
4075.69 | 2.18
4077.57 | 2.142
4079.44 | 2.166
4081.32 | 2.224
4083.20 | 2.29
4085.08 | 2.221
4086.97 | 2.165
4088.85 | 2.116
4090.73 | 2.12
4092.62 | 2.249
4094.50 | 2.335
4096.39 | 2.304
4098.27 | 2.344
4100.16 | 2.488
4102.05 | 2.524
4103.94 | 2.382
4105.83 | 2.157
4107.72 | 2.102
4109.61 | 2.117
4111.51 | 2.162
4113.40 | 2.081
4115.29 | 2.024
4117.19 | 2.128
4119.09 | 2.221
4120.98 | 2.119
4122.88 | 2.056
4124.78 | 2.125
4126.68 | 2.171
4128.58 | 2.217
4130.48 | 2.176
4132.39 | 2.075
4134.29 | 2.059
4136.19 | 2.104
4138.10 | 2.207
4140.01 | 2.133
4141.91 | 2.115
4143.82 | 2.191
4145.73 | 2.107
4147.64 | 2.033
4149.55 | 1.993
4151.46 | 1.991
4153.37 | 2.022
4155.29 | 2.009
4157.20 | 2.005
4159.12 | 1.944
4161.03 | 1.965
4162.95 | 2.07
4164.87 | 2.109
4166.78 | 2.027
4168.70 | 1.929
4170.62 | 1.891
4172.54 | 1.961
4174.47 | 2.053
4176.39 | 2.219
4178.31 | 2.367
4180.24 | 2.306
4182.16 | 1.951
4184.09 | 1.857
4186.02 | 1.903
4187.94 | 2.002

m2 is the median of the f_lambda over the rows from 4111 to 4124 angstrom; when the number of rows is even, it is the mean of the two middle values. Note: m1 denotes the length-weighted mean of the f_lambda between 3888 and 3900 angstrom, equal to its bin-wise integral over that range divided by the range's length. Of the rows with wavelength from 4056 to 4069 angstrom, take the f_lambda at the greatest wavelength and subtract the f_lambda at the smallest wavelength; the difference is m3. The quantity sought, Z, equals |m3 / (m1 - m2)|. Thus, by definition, 0.57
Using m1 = 2.59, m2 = 2.12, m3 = 0.27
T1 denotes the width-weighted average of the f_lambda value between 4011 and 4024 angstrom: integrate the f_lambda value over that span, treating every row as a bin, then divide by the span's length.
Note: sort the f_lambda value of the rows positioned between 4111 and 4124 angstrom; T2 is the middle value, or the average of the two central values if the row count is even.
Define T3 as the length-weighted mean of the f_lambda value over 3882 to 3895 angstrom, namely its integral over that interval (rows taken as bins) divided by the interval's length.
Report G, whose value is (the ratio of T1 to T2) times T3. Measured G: 2.8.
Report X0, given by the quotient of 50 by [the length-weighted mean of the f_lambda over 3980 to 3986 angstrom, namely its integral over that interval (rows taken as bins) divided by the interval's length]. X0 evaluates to 22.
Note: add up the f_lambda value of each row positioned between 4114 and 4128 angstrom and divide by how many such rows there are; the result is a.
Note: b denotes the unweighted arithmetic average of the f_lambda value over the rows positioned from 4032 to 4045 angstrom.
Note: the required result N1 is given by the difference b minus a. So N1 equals 0.0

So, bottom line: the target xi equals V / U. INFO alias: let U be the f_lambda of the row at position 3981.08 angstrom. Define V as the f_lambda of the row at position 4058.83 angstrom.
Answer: 0.961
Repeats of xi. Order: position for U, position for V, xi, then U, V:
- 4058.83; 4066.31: 1.100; 2.066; 2.273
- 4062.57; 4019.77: 0.937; 2.398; 2.247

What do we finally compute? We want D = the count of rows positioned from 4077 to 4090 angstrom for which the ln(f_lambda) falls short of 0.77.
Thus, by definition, 2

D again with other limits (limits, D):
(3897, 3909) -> 0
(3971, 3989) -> 1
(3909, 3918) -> 0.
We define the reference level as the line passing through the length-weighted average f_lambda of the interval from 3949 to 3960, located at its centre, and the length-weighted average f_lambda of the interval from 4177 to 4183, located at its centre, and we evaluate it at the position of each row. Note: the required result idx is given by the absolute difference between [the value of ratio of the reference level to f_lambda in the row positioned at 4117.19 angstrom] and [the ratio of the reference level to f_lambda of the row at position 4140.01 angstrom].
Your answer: 0.01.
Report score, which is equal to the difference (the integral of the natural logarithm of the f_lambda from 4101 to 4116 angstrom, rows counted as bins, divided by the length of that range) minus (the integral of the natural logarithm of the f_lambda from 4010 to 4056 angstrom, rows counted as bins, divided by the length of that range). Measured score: 0.00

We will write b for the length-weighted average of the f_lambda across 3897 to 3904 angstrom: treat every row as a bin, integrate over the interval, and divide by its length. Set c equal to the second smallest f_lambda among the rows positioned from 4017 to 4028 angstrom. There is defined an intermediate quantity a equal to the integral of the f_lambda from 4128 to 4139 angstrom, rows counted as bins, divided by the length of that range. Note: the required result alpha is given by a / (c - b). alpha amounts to -7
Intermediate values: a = 2.14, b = 2.5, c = 2.198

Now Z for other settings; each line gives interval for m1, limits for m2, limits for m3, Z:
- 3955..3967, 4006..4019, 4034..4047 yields 0.39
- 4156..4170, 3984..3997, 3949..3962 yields 0.37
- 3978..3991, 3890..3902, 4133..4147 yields 0.20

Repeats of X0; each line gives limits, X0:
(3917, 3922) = 20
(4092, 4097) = 22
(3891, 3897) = 20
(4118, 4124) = 23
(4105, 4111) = 24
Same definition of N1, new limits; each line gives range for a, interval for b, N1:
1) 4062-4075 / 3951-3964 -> 0.1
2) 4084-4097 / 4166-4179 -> -0.2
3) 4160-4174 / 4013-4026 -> 0.2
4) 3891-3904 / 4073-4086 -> -0.3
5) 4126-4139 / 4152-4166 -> -0.1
